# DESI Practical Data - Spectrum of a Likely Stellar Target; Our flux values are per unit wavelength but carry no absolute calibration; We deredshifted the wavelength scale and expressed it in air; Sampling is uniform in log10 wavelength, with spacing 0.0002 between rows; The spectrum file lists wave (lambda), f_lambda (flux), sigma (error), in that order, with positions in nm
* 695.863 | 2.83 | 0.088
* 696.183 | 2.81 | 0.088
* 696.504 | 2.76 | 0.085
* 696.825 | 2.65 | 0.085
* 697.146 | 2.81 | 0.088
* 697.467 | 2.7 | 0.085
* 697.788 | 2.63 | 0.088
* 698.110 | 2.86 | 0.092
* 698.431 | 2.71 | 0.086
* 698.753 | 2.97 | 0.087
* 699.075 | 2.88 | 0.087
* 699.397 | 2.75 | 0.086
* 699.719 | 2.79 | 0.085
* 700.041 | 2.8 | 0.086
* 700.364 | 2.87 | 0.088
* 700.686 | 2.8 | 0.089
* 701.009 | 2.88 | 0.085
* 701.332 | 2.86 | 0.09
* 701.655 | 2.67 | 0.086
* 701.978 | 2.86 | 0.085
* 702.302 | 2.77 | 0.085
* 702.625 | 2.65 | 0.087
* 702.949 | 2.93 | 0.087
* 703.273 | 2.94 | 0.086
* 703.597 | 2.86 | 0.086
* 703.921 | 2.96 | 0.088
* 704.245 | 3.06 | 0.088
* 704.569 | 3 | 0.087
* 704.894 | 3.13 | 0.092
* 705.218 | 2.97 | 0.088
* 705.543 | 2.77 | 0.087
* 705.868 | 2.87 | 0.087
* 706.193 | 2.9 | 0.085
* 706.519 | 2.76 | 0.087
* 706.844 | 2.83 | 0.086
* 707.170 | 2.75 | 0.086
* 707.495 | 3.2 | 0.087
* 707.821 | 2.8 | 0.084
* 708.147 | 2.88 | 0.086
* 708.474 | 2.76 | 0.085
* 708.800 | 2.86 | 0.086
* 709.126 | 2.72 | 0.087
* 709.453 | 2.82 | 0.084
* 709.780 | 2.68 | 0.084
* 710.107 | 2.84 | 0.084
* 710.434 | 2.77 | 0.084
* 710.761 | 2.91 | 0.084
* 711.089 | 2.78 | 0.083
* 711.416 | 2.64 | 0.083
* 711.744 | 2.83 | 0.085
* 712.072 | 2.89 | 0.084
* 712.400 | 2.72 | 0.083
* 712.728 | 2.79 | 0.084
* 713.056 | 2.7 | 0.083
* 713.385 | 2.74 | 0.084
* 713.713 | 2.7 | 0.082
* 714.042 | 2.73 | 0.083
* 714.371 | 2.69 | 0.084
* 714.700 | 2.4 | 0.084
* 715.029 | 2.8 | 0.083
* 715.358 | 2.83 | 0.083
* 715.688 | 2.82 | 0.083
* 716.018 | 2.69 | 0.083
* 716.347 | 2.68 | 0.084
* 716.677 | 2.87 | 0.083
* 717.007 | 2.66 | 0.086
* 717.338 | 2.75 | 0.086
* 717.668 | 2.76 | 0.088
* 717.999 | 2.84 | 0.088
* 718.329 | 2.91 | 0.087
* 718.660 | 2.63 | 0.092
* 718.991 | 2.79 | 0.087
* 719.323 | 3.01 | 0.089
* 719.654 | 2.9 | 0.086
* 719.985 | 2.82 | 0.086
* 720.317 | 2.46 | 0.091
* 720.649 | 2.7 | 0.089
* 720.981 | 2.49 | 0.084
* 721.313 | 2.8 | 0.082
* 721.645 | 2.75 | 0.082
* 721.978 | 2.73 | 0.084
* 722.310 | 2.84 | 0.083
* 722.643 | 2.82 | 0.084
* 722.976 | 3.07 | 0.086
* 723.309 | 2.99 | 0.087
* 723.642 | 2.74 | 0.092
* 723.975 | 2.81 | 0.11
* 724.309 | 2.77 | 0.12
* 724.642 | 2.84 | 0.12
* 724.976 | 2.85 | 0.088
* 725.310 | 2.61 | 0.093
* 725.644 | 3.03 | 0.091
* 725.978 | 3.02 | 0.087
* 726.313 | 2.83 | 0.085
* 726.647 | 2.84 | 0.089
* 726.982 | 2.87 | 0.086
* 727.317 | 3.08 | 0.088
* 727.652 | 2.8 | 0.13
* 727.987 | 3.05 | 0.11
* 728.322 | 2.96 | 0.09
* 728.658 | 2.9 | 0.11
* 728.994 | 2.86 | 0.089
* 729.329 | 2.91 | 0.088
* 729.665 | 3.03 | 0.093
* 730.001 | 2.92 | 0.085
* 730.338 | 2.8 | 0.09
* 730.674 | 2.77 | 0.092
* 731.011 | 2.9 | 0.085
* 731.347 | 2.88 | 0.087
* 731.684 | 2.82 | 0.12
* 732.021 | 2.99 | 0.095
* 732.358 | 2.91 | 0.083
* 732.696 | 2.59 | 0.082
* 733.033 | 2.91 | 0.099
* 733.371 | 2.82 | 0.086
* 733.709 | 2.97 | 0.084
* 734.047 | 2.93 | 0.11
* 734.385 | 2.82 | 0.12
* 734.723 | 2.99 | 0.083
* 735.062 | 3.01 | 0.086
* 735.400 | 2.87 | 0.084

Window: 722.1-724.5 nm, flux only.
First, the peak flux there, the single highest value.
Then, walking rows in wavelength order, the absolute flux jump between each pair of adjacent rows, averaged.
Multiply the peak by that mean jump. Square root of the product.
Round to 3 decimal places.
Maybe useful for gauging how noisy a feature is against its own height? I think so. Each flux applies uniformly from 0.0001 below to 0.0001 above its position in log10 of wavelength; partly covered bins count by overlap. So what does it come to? 0.603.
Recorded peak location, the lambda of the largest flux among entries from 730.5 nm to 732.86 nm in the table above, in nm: 732.021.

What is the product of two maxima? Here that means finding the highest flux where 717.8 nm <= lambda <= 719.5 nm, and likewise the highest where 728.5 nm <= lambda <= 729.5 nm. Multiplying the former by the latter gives 8.76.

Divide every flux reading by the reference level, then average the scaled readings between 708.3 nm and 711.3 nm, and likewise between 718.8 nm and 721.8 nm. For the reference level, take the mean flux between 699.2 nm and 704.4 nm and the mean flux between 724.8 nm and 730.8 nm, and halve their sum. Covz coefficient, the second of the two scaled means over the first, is 0.98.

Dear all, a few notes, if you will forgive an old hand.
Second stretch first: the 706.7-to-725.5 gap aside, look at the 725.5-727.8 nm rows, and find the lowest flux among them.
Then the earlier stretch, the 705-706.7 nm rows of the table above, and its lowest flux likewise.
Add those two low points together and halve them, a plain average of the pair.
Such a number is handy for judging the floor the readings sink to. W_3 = 2.78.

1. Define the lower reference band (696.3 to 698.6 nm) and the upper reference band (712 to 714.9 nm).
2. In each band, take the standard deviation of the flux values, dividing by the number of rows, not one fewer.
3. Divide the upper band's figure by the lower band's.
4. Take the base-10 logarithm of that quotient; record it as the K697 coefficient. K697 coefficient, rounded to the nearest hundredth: 0.20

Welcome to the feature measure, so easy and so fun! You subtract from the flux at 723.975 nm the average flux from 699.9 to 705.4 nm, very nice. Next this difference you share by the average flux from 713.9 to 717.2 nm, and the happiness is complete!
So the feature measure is -0.027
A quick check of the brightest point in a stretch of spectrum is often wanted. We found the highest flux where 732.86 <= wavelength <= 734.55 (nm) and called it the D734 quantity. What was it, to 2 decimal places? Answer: 2.97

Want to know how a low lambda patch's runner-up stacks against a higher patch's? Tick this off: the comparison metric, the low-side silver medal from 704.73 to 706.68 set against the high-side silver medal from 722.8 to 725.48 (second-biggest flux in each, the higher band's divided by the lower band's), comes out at 1.01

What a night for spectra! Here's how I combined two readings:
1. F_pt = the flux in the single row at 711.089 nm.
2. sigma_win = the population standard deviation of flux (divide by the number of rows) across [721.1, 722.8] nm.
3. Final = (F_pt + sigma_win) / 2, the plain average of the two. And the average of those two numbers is 1.41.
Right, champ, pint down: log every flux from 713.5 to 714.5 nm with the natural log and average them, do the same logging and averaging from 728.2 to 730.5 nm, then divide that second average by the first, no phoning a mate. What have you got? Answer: 1.07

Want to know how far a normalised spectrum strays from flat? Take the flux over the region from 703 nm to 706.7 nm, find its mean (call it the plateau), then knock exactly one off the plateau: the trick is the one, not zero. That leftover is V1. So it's 1.93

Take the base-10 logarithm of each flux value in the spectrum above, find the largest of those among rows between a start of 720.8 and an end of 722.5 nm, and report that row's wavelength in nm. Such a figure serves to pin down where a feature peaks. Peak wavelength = 722.310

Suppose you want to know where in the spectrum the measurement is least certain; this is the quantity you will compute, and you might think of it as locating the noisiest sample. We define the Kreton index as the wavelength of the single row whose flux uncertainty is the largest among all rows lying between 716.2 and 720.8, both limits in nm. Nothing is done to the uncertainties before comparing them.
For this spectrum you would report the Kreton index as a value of 718.660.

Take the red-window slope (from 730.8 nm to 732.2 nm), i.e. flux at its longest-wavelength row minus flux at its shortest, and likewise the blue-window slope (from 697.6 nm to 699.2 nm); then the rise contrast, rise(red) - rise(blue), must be -0.16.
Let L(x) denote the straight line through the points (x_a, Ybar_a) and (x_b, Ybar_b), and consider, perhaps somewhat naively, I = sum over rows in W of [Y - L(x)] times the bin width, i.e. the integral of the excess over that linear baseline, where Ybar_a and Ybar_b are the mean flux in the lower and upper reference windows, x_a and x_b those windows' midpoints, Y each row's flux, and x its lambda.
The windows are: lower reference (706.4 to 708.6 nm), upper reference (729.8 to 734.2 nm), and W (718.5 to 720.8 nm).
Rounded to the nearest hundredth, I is -0.23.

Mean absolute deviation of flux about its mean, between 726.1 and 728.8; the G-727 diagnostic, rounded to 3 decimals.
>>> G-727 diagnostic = 0.085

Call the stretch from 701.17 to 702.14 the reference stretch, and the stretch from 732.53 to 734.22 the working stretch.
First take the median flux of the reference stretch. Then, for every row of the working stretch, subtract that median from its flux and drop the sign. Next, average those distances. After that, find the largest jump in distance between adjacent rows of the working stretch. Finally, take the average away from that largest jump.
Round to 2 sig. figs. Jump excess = 0.11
